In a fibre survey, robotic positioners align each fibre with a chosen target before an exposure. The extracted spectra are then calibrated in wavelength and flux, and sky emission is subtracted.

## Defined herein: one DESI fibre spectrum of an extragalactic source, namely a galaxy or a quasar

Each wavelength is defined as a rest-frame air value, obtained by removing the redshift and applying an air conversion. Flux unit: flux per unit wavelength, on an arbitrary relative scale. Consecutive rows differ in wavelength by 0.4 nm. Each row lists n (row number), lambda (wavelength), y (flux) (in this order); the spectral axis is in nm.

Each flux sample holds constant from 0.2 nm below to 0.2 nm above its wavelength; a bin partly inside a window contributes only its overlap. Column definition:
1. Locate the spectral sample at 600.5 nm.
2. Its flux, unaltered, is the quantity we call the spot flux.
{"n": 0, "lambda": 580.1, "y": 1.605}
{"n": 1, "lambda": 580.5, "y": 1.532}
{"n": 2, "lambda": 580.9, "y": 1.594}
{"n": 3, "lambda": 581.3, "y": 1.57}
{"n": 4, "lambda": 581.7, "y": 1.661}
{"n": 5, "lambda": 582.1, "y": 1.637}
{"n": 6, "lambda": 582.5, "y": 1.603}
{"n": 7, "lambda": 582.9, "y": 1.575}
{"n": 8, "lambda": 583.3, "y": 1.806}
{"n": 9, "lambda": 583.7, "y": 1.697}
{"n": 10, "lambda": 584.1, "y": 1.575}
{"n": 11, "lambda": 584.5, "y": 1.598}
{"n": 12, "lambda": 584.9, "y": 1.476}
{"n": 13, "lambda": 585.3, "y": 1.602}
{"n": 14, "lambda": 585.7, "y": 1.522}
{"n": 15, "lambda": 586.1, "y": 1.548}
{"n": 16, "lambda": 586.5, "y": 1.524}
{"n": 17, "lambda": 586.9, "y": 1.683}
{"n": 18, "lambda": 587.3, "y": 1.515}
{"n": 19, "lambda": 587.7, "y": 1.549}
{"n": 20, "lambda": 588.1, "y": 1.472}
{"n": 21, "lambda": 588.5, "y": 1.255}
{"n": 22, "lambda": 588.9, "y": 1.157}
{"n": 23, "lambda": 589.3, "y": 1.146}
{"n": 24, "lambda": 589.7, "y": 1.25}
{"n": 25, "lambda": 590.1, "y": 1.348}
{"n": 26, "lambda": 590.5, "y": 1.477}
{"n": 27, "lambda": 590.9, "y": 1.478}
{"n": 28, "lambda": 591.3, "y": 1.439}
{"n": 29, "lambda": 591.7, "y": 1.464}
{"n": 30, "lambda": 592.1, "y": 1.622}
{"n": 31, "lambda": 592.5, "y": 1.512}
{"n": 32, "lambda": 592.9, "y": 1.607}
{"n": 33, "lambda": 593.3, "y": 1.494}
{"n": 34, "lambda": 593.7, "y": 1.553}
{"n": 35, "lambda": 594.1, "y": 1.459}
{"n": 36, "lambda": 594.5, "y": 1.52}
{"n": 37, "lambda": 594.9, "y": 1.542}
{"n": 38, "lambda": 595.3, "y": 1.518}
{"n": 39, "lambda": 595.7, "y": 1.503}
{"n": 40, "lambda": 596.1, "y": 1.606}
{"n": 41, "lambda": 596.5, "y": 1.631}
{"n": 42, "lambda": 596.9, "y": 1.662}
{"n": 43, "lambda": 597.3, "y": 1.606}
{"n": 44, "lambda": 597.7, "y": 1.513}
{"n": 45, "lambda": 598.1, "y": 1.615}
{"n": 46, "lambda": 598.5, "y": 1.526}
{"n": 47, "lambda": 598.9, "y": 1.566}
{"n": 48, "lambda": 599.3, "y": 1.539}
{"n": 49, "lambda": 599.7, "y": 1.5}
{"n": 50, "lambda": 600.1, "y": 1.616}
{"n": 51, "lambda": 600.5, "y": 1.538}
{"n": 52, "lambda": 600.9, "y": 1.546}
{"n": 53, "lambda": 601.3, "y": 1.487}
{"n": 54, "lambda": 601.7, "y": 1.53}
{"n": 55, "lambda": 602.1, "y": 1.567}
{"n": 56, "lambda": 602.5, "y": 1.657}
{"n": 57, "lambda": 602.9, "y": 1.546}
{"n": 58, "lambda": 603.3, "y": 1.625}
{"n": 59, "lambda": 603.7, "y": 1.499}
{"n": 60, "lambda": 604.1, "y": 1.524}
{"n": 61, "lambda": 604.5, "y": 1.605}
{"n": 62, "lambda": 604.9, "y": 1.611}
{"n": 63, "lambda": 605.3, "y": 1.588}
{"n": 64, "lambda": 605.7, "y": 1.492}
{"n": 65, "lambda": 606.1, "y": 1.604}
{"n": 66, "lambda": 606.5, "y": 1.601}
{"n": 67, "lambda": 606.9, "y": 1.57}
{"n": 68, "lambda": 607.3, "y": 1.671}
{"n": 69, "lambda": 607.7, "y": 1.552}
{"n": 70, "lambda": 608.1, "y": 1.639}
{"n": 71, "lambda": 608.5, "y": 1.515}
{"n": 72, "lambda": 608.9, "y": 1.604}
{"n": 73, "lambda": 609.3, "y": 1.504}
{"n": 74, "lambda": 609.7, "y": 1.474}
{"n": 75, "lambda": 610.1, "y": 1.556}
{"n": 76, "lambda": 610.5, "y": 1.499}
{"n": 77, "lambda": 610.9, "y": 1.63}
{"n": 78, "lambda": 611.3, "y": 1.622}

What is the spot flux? 1.538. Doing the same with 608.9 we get 1.604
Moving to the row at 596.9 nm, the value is 1.662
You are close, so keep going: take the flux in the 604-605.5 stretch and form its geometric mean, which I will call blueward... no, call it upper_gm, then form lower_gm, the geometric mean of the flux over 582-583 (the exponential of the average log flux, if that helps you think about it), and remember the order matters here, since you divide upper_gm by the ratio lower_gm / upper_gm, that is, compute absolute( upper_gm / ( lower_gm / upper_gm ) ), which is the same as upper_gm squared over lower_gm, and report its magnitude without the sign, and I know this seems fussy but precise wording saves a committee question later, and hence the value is 1.56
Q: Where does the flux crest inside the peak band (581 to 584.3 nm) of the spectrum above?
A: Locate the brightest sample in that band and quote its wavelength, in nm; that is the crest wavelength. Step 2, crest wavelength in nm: 583.3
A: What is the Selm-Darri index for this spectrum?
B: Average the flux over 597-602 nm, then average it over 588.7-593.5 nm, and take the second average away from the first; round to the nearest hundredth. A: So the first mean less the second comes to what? 0.13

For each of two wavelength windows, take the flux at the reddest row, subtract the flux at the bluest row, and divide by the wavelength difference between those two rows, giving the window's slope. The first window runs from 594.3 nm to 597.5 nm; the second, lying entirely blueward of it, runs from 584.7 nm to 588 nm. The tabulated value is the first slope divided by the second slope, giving 1.2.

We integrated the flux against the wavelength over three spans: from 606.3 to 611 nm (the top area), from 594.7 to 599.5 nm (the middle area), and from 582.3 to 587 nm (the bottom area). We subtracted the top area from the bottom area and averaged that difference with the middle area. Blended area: 3.84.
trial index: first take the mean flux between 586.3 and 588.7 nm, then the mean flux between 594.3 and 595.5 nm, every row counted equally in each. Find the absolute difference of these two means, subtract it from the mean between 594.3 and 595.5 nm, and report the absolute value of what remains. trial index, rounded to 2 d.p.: 1.50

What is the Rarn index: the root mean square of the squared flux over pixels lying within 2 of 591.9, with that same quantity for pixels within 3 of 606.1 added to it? 4.77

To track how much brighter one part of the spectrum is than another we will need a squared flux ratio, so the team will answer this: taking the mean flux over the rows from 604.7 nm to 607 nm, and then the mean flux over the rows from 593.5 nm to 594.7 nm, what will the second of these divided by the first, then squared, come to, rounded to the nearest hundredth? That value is 0.92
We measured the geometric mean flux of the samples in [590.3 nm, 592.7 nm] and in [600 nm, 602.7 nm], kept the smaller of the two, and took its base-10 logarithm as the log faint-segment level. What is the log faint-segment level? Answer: 0.175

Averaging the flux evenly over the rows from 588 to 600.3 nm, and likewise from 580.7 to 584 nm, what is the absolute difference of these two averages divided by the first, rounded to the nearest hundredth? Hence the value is 0.10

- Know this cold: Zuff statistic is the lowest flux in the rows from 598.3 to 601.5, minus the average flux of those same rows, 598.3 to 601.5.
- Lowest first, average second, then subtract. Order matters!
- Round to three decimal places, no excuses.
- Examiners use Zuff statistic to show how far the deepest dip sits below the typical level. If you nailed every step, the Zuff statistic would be -0.053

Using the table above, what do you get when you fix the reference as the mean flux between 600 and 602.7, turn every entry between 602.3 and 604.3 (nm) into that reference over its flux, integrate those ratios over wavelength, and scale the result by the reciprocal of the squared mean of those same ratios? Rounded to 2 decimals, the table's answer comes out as 2.01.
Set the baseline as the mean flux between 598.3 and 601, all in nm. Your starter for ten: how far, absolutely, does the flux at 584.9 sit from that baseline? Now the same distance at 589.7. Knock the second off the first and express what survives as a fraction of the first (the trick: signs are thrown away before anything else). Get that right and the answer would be -3.2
